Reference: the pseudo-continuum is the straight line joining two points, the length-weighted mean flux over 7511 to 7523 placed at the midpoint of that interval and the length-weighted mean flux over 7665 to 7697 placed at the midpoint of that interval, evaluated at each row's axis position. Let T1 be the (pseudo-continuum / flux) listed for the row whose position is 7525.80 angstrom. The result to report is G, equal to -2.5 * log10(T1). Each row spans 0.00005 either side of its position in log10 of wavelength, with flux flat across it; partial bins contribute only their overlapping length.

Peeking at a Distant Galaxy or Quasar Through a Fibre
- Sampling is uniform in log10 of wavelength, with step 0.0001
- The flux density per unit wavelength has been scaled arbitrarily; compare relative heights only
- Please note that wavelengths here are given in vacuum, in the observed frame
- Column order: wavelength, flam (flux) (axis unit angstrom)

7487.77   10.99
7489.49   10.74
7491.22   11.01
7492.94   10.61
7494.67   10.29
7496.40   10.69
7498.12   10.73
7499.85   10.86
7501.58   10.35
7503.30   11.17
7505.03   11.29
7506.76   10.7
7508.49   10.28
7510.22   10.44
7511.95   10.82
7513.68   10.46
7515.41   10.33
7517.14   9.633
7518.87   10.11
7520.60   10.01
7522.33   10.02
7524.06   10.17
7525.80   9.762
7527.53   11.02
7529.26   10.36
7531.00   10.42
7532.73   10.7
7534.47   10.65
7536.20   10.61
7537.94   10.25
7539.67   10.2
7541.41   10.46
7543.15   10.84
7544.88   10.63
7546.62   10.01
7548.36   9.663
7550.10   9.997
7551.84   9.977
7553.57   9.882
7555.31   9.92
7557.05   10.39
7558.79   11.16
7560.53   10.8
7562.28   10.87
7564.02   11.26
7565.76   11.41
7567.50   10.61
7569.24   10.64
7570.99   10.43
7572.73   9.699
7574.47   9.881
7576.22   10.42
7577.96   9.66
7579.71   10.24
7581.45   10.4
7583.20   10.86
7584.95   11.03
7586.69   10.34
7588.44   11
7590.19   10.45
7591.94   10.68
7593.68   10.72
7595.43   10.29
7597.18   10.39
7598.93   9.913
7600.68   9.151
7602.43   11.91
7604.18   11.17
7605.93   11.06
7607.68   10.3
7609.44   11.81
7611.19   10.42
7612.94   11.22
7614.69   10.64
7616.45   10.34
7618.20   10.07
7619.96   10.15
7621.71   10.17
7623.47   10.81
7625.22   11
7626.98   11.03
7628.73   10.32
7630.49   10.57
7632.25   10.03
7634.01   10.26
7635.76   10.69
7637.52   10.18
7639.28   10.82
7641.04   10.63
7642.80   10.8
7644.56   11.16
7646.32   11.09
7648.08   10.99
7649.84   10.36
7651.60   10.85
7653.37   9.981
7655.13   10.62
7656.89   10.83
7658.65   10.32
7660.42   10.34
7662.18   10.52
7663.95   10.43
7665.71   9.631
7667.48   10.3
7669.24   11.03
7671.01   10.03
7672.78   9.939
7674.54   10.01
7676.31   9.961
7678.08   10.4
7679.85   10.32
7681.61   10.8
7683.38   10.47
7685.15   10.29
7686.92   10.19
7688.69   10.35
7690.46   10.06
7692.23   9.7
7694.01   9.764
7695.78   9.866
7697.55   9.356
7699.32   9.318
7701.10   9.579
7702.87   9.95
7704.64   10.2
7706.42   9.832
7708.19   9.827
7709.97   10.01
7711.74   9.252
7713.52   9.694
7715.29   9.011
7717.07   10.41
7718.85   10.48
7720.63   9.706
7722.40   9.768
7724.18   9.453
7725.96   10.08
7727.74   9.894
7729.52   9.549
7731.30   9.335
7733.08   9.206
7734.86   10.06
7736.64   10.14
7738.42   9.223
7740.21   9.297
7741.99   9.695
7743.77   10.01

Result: -0.05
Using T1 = 1.05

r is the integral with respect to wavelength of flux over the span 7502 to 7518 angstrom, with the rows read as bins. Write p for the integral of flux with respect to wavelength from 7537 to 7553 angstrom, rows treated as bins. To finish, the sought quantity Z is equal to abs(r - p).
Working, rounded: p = 164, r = 169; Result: 5.5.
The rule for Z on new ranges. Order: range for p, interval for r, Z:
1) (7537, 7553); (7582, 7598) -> 6.6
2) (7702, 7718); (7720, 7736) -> 1.9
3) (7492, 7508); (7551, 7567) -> 1.6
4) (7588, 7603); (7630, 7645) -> 1.4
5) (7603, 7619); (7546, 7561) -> 20.1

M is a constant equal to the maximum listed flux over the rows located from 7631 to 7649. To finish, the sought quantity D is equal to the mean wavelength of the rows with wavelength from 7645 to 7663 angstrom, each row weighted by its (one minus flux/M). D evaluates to 7655.7 angstrom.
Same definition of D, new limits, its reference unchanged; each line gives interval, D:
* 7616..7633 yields 7623.8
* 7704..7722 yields 7712.6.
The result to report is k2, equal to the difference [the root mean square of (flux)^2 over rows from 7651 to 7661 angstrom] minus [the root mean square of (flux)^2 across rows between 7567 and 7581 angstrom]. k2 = 6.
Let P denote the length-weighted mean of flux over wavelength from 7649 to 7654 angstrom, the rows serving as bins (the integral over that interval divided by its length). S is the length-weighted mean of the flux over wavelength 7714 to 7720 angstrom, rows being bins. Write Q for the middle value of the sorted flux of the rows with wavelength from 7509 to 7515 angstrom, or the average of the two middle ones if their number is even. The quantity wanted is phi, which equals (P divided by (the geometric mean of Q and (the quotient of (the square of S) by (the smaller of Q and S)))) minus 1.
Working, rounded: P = 10.4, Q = 10.5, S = 9.9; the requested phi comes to 0.021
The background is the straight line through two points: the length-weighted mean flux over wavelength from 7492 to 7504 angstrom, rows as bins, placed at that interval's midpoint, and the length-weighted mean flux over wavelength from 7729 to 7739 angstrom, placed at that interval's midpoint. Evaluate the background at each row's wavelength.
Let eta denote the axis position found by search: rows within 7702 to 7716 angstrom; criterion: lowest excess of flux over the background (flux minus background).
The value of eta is 7715.29 angstrom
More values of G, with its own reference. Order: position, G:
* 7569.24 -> 0.05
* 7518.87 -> -0.01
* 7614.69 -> 0.05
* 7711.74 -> -0.10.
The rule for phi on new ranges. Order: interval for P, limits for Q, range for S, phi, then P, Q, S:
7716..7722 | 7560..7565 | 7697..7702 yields 0.001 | 10.1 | 10.9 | 9.4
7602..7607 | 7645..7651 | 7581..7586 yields 0.038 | 11.3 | 11.0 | 10.8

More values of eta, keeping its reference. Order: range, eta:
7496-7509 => 7508.49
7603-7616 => 7607.68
